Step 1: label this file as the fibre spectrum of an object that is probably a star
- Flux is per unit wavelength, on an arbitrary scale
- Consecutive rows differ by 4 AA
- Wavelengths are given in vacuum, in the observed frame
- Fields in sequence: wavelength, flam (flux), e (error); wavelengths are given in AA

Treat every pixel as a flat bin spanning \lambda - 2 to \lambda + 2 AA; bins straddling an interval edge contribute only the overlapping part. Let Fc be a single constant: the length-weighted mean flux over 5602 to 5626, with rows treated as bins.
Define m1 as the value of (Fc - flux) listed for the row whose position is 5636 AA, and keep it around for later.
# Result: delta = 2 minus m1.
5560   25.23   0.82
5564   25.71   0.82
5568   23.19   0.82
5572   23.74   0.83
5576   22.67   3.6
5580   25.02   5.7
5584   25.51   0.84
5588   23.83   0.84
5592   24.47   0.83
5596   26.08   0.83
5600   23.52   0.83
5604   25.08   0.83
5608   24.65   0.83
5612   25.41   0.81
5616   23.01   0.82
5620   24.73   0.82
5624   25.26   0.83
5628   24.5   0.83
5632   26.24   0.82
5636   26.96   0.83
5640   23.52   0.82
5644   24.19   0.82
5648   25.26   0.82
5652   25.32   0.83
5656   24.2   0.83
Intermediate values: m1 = -2.3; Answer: 4.3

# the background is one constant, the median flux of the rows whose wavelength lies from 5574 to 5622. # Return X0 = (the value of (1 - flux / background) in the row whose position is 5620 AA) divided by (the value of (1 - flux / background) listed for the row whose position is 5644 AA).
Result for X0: -0.1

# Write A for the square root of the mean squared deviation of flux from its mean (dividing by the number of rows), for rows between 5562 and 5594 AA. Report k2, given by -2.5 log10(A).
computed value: -0.03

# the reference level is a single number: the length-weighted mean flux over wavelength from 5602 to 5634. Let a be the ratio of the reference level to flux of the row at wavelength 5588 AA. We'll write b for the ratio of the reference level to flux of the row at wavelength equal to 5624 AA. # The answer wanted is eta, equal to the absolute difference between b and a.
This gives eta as 0.059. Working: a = 1.04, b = 0.98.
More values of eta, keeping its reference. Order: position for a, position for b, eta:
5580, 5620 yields 0.012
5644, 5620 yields 0.022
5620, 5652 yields 0.023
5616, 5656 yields 0.053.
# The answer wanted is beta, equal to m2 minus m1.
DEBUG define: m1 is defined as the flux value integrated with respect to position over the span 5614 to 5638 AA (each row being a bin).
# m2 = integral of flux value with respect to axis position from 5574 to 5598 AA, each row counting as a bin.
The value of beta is -12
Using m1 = 603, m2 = 590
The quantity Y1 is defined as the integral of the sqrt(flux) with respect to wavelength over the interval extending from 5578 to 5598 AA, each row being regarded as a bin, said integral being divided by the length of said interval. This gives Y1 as 5.00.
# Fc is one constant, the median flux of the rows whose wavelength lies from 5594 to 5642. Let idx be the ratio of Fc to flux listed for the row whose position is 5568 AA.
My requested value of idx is 1.07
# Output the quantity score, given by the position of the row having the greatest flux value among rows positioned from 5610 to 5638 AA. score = 5636 AA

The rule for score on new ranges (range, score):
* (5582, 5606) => 5596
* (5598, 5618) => 5612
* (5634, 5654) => 5636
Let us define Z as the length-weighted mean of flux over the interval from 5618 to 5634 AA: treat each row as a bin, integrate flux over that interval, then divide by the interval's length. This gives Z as 25.2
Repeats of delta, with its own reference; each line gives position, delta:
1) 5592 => 1.8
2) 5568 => 0.5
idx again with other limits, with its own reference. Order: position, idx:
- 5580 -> 1.00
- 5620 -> 1.01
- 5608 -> 1.01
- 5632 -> 0.95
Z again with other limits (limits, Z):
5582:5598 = 25.0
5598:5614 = 24.7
